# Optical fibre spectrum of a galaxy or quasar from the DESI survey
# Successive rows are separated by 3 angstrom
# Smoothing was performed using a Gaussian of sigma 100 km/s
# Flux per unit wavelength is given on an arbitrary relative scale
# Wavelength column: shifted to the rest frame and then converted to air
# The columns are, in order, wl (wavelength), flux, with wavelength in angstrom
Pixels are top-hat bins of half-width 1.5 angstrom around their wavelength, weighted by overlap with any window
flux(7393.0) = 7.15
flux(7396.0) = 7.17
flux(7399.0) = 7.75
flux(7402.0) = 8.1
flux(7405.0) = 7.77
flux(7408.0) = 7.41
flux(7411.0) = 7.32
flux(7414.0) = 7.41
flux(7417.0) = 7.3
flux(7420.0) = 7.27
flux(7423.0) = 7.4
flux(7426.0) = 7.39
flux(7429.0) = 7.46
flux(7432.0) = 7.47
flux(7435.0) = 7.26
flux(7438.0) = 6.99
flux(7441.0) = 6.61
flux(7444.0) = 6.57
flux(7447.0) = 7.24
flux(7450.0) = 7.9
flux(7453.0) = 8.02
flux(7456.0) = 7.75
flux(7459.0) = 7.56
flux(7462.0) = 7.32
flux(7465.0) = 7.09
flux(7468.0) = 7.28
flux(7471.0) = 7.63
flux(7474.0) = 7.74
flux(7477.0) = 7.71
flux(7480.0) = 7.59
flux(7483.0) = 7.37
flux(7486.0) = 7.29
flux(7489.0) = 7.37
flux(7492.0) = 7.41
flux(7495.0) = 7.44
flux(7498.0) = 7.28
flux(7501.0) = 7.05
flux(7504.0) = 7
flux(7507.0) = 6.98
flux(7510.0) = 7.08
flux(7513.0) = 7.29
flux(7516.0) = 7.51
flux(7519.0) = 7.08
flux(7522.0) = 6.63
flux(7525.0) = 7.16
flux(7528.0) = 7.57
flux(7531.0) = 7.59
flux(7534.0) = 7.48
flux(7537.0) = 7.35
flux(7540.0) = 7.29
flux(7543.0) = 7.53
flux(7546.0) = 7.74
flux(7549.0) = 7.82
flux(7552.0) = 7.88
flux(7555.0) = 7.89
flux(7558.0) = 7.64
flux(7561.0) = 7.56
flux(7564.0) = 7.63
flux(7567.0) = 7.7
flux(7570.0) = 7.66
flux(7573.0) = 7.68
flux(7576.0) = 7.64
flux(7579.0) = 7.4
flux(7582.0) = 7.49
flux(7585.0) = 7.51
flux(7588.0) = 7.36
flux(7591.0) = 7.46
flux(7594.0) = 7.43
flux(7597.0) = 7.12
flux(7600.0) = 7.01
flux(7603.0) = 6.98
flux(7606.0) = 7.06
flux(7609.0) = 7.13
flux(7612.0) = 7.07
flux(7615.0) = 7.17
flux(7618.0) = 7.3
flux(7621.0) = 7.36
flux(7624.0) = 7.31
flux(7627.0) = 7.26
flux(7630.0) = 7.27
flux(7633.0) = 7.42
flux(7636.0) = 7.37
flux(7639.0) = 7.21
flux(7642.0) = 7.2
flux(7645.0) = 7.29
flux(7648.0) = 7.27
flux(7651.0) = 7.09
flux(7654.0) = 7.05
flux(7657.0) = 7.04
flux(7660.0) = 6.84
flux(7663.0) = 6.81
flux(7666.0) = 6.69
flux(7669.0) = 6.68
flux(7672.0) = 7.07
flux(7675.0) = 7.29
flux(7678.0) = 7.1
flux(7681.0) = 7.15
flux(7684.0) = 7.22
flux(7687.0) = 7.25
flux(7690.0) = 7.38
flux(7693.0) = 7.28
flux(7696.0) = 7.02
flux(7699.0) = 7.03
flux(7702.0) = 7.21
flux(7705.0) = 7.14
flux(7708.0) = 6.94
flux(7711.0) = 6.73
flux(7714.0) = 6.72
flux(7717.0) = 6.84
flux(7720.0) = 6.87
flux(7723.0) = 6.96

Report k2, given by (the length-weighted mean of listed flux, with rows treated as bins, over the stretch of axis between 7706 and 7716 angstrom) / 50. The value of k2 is 0.136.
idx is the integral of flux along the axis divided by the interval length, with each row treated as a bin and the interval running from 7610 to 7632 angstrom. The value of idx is 7.2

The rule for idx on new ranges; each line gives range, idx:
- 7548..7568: 7.7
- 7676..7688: 7.2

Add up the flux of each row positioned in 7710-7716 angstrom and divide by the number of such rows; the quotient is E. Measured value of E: 6.7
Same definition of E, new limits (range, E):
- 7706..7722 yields 6.8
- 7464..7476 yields 7.4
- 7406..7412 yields 7.4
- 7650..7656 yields 7.1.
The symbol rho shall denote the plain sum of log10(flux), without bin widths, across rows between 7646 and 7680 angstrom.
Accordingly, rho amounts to 9.29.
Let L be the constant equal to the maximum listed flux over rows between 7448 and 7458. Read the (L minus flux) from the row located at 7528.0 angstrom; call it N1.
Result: 0.45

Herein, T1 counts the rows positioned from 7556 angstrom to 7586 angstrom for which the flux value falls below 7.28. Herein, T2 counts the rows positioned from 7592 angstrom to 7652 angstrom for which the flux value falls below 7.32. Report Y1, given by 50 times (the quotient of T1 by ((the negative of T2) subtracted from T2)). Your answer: 0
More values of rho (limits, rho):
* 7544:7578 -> 9.76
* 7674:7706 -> 9.42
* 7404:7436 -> 9.56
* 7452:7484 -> 9.66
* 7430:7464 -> 9.51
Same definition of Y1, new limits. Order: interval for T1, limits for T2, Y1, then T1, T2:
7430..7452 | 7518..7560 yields 31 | 5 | 4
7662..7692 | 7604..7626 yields 33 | 8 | 6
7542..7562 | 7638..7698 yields 0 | 0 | 19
